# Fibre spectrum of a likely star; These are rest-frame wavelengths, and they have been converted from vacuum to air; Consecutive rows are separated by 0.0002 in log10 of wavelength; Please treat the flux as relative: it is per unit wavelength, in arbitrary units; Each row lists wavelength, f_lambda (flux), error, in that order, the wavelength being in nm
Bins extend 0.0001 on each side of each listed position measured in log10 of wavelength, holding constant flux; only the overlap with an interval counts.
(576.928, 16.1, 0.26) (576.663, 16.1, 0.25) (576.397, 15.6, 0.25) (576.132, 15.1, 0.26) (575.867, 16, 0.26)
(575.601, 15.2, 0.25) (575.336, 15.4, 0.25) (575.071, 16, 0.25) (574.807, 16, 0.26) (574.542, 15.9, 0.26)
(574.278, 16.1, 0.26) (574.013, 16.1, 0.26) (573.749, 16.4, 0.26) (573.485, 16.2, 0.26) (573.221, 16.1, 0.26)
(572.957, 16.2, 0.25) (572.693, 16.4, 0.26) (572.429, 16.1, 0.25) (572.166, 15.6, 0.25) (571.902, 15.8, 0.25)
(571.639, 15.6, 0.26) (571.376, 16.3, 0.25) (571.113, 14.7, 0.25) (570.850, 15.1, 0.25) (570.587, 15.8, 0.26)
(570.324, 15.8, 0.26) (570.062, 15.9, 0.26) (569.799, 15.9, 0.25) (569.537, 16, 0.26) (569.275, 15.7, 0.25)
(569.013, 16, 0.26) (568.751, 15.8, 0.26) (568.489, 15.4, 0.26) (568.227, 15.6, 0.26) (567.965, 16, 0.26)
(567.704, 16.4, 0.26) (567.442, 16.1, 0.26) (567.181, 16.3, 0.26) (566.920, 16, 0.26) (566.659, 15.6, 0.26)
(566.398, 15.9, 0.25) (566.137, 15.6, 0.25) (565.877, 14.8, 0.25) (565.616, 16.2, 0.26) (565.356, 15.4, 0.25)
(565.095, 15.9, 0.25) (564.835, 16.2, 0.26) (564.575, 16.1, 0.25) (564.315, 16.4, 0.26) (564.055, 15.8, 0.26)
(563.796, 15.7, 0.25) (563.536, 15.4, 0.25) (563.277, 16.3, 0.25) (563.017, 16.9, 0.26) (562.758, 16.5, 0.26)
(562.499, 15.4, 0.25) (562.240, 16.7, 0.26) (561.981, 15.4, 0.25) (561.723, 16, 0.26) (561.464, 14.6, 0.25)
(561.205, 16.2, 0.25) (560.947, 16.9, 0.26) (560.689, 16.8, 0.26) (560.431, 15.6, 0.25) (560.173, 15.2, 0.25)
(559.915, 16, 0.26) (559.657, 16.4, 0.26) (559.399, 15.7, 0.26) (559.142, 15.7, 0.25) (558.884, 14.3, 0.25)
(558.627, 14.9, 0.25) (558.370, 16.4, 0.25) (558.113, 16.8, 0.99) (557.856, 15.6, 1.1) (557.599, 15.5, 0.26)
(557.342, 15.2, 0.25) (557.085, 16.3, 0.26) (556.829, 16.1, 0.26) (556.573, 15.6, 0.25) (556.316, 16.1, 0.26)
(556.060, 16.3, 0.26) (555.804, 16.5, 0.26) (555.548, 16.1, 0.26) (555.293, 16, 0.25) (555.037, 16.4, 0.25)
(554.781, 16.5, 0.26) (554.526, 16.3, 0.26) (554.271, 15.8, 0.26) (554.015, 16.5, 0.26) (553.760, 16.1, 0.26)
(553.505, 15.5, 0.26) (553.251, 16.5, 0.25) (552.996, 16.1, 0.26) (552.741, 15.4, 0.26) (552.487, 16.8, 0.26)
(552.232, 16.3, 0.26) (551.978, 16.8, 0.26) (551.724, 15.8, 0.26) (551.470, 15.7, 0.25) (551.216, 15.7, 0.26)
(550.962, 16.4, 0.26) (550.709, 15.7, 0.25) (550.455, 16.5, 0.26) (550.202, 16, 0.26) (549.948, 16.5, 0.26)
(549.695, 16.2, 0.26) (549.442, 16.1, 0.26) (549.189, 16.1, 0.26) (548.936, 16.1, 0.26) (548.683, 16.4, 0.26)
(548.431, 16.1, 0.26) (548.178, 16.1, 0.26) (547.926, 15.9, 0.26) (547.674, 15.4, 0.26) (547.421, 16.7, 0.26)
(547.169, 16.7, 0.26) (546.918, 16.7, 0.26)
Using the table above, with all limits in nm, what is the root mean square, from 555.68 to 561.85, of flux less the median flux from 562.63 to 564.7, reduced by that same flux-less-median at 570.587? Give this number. 1.15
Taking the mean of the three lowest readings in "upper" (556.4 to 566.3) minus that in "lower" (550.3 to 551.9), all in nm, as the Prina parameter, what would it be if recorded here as -1.1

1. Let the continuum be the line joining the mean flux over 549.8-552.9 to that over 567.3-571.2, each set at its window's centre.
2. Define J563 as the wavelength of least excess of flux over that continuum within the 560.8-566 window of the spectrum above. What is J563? 561.464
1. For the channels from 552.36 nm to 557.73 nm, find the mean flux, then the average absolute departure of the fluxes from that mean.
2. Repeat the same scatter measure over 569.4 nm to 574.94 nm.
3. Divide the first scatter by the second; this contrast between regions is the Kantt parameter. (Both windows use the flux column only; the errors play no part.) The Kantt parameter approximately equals 1.2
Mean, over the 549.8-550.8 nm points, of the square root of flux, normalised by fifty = 0.0804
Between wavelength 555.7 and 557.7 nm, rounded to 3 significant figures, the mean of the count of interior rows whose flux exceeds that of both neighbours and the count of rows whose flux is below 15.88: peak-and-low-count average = 2.00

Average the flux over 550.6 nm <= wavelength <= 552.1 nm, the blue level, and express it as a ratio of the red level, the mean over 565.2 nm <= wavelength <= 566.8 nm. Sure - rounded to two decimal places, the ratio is 1.03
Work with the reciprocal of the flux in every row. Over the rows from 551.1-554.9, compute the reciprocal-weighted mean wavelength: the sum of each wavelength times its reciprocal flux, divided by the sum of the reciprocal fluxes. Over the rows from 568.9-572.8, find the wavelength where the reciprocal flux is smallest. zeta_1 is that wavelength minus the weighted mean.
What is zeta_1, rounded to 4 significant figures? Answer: 19.70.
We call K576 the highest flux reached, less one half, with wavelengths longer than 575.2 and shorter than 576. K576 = 15.5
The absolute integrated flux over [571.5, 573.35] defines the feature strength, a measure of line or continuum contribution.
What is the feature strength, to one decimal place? 29.5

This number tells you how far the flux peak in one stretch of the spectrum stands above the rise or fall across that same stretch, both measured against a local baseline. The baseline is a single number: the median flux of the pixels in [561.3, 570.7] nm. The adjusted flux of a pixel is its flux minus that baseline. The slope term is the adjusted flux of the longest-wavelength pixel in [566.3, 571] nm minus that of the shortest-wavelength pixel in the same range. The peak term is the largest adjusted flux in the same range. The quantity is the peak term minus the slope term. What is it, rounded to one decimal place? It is 1.3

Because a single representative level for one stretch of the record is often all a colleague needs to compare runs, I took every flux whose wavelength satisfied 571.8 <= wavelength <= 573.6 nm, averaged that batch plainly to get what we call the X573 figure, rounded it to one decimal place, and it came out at 16.1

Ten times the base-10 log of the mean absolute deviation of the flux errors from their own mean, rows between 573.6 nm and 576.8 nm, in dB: -23.1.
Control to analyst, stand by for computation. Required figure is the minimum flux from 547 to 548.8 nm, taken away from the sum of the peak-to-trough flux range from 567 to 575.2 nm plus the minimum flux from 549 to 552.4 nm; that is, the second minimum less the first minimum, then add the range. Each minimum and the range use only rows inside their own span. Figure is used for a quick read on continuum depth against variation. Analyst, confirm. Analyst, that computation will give 2.00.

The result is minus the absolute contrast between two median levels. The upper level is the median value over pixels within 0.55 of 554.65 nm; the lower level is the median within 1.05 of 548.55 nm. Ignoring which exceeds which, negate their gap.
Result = -0.25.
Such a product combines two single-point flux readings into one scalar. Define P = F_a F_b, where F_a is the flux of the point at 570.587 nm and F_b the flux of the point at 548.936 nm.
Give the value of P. 254.4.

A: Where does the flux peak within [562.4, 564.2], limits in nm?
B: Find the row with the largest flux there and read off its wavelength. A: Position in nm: 563.017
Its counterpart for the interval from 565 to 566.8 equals 565.616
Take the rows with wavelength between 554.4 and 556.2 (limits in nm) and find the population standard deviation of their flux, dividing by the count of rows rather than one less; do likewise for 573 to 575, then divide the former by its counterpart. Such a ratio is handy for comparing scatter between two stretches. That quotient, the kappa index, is 1.2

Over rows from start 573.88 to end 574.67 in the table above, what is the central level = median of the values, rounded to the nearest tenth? 16.1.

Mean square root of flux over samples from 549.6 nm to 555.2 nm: 4.02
